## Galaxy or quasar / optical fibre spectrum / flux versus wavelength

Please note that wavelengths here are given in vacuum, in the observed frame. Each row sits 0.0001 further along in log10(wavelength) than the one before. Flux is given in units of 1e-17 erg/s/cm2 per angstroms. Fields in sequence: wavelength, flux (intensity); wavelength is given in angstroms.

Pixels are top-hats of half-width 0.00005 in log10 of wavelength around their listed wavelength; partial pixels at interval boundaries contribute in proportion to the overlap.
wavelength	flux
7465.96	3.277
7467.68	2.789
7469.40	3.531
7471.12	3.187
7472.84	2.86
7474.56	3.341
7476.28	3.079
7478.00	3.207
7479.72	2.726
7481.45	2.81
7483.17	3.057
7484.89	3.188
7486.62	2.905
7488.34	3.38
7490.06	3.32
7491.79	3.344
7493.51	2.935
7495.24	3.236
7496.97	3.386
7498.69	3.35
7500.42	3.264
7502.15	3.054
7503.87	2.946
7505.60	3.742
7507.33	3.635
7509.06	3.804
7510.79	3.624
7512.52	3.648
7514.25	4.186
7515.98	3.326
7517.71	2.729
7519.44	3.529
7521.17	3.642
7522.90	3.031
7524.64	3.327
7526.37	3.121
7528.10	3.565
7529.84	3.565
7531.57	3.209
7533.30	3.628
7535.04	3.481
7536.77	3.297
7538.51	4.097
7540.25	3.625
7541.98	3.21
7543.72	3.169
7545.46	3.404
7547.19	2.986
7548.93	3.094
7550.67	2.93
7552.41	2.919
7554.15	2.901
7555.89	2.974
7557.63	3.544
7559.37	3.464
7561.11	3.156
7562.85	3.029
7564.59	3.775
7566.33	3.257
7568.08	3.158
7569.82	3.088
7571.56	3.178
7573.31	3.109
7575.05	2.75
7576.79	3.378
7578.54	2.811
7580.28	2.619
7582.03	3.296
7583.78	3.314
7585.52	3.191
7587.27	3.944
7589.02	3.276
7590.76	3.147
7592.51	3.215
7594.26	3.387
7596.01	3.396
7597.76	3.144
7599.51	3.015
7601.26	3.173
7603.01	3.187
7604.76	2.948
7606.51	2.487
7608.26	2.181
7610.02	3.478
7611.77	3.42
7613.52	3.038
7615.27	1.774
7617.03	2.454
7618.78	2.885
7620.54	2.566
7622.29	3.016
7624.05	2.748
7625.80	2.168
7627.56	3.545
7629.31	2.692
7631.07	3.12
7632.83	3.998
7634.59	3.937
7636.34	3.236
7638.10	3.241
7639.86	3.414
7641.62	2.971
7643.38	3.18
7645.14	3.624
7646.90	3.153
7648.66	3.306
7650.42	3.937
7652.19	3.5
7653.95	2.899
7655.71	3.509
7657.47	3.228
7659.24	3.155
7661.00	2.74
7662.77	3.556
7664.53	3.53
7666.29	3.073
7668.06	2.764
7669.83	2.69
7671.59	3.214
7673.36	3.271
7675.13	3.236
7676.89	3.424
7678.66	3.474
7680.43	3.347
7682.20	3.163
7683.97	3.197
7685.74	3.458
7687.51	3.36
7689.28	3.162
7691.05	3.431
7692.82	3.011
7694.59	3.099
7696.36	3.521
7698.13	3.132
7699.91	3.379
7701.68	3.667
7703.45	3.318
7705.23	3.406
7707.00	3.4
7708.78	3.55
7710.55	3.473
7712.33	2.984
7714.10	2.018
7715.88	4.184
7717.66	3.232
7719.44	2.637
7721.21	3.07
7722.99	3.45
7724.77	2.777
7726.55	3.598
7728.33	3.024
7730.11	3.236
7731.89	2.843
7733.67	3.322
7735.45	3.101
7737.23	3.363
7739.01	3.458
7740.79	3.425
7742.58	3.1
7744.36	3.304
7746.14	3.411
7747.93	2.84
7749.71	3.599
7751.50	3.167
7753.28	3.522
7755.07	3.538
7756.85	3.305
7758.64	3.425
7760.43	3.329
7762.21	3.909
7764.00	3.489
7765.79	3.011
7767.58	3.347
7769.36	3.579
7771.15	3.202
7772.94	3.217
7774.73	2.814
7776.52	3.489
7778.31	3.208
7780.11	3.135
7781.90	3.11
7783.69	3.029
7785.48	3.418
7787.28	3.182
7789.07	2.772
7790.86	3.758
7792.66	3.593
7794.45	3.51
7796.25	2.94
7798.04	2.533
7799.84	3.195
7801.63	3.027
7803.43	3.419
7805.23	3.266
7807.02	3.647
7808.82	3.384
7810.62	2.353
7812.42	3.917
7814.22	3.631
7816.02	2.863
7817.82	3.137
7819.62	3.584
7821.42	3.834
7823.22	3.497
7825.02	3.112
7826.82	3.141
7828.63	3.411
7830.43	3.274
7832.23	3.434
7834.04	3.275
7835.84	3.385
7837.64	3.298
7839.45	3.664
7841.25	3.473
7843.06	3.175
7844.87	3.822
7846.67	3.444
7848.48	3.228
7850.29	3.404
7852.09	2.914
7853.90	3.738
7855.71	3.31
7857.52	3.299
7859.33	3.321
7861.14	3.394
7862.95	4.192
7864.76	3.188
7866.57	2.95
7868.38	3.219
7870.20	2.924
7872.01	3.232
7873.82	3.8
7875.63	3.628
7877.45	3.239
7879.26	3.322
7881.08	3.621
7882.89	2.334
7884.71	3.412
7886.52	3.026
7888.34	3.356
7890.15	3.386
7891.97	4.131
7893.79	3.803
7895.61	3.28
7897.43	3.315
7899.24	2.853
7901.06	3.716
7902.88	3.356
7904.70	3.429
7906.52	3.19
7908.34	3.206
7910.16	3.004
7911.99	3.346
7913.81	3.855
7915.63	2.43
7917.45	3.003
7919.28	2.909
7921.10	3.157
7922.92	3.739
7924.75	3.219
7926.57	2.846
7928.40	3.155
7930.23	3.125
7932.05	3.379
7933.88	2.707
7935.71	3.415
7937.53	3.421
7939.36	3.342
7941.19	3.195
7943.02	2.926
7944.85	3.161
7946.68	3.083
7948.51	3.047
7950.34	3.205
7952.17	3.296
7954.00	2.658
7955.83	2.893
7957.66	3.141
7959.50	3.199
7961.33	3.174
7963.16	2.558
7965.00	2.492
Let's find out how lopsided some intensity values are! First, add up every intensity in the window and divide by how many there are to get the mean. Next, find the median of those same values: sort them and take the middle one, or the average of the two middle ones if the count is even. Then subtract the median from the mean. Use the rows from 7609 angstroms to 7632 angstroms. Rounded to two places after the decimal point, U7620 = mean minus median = -0.05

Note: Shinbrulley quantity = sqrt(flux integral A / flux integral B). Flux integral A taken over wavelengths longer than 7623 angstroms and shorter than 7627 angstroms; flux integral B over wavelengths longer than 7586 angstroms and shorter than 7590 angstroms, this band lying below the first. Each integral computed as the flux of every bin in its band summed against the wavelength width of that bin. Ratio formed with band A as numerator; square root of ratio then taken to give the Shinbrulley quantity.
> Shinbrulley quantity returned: 0.8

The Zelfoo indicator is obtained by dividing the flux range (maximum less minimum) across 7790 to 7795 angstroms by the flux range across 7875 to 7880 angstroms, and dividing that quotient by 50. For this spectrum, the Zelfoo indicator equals 0.013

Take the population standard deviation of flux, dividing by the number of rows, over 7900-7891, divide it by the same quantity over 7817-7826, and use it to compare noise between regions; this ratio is 1.6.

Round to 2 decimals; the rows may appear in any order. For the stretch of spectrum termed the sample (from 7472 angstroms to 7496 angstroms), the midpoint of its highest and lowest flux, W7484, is 3.05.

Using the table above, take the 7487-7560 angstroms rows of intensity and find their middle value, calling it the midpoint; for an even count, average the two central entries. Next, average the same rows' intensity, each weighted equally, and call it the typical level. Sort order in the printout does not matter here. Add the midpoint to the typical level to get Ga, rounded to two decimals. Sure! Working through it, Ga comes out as 6.68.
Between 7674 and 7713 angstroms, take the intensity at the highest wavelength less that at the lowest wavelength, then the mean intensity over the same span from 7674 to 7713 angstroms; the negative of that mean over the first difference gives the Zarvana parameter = 13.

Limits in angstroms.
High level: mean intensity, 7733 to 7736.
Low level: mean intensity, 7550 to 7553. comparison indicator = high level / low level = 1.10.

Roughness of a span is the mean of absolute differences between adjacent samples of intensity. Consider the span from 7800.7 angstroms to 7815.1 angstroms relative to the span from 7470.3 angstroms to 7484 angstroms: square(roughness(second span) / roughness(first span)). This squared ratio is 4.1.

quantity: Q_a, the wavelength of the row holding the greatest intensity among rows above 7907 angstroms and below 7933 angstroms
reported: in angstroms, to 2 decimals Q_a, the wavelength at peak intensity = 7913.81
